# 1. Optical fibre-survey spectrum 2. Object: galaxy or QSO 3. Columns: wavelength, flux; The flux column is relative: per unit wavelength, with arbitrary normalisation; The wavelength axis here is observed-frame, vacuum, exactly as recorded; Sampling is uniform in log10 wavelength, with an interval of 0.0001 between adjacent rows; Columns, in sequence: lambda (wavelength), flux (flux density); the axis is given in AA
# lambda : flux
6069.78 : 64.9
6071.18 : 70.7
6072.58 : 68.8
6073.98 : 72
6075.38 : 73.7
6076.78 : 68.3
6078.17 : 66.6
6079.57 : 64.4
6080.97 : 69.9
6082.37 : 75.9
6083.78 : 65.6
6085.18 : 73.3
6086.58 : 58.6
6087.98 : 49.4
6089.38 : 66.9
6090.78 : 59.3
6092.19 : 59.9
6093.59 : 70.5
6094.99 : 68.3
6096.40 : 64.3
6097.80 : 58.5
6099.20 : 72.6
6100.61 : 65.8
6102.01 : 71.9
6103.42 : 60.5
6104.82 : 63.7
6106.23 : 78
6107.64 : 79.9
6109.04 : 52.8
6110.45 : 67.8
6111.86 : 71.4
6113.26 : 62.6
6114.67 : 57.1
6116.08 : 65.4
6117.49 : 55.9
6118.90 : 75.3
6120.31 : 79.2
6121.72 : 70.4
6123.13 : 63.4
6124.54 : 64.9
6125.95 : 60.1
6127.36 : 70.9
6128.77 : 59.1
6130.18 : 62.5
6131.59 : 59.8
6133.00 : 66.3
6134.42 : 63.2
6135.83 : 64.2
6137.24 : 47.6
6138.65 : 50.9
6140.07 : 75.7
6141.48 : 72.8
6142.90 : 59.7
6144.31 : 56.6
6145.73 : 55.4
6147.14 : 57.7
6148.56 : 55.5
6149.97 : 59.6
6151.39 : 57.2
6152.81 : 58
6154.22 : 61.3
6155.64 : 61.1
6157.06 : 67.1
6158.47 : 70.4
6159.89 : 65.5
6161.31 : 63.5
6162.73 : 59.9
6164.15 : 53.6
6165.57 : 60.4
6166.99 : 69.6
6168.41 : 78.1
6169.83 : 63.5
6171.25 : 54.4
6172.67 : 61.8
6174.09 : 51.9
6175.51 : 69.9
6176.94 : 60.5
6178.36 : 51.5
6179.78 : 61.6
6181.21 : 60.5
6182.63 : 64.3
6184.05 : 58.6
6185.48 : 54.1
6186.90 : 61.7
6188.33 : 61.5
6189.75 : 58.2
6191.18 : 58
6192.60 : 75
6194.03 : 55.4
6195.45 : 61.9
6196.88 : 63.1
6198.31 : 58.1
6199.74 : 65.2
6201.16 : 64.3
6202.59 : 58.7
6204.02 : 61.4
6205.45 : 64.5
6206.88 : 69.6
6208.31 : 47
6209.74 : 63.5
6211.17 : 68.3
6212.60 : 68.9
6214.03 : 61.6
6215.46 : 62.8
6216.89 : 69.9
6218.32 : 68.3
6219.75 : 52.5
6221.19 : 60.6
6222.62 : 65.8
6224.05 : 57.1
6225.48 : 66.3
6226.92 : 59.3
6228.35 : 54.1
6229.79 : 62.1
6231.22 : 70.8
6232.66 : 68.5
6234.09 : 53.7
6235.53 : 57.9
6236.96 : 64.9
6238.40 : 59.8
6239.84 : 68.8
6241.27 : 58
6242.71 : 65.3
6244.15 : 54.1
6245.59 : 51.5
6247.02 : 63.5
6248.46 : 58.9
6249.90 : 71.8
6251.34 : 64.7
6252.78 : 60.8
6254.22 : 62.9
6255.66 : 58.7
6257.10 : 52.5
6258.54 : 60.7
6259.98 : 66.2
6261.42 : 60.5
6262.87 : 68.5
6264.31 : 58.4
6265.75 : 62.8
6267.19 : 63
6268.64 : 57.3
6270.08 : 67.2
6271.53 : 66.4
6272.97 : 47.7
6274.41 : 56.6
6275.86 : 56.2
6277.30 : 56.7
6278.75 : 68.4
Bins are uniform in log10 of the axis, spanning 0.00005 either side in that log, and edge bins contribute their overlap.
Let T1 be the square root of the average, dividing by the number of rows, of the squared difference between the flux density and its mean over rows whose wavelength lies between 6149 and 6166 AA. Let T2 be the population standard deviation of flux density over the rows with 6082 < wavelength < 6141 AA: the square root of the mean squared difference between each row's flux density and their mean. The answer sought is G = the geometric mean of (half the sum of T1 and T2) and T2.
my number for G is 6.9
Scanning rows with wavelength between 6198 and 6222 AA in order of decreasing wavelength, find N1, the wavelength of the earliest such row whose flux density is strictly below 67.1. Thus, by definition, 6221.19 AA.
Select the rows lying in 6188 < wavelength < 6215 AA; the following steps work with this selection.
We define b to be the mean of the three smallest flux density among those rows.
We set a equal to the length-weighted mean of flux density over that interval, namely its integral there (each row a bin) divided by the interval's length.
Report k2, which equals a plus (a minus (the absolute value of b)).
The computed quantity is 71.2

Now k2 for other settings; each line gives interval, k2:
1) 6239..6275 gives 71.6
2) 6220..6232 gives 66.4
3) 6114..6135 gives 72.4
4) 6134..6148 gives 69.3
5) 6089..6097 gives 68.3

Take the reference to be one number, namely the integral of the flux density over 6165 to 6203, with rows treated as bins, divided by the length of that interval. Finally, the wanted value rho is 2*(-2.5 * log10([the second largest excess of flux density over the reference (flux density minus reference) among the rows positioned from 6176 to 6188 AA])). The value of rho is 5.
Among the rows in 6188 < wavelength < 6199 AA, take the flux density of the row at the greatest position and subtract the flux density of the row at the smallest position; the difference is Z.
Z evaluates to -3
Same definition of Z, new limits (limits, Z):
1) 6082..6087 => -17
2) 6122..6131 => -1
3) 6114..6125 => 8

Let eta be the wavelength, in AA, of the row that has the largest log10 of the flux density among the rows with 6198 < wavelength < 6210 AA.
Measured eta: 6206.88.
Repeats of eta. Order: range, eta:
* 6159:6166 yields 6159.89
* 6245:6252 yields 6249.90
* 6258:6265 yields 6262.87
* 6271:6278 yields 6271.53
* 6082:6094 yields 6082.37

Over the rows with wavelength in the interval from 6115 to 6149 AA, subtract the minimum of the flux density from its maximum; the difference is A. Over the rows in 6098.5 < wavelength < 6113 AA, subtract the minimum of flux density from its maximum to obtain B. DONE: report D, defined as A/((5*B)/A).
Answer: 7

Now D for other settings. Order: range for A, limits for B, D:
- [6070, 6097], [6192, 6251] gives 5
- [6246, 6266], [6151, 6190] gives 3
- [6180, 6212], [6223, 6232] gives 9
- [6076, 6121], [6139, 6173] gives 8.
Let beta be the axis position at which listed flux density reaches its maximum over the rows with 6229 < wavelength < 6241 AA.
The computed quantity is 6231.22 AA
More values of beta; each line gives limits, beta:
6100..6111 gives 6107.64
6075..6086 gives 6082.37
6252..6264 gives 6262.87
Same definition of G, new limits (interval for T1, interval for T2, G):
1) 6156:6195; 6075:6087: 5.5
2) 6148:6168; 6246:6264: 4.8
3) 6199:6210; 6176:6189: 4.4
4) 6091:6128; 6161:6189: 6.5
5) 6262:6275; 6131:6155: 6.7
